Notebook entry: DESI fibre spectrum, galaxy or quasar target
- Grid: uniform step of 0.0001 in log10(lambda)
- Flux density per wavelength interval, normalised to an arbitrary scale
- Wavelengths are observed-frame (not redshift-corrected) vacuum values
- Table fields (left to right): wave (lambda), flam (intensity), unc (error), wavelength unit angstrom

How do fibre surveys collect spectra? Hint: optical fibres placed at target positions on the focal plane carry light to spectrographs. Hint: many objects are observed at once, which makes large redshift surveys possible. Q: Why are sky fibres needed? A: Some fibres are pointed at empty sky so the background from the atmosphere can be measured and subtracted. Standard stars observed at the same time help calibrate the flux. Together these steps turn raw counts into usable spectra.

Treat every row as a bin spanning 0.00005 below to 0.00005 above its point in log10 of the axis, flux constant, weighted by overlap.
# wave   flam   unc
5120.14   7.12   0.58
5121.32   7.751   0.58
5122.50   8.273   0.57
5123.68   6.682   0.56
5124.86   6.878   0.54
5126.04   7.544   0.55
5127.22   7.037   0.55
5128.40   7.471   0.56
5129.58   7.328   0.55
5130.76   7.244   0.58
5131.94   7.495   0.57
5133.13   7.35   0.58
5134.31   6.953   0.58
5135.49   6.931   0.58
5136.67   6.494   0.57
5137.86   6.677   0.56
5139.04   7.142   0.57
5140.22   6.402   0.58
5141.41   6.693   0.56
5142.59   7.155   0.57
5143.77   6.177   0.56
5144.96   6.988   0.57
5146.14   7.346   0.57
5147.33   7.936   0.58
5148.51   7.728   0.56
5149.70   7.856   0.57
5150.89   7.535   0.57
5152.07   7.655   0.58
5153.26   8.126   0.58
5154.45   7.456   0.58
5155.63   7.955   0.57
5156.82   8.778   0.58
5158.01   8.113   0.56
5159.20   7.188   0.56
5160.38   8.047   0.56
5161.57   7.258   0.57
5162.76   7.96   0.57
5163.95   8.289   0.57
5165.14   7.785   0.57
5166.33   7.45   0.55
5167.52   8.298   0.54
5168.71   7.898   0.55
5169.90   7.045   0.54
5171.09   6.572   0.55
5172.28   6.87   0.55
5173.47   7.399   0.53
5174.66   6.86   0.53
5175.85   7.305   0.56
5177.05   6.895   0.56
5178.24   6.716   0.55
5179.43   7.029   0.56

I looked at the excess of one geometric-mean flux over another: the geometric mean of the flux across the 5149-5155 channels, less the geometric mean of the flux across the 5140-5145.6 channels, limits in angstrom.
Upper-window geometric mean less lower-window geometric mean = 1.0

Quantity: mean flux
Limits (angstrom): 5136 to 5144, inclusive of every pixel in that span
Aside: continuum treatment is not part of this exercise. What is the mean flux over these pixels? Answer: 6.7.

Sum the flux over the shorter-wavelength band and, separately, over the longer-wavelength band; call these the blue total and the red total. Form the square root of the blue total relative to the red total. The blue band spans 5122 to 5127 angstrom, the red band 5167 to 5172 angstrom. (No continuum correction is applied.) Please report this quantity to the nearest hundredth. 0.99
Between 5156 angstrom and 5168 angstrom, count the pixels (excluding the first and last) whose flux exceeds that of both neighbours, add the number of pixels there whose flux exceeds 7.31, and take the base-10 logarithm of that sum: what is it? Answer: 1.00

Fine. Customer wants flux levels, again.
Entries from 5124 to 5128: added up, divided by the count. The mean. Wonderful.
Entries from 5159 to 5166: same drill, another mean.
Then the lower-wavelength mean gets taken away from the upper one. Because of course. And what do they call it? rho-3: 0.6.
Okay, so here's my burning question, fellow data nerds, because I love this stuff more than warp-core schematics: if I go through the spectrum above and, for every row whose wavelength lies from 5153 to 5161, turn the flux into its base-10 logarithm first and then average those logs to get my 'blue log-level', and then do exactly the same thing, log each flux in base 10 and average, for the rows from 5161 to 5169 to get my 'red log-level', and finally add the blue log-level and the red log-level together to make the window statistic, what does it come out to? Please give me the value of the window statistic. 1.79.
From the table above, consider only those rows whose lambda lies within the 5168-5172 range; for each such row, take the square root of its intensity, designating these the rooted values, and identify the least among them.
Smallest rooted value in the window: 2.56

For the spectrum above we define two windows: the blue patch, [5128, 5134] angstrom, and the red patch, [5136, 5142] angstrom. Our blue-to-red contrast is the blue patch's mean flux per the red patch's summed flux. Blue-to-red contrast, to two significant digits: 0.22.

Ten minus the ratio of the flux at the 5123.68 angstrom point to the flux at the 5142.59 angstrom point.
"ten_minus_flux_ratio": 9.07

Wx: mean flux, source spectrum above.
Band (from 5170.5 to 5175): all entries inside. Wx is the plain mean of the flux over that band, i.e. 6.93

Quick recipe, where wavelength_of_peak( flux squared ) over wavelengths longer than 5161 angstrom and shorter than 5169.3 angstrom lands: 5167.52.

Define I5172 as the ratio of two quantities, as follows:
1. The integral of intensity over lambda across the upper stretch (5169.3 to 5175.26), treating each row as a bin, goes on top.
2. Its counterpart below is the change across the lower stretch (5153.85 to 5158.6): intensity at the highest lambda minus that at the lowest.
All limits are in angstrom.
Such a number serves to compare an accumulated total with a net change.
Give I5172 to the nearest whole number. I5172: 63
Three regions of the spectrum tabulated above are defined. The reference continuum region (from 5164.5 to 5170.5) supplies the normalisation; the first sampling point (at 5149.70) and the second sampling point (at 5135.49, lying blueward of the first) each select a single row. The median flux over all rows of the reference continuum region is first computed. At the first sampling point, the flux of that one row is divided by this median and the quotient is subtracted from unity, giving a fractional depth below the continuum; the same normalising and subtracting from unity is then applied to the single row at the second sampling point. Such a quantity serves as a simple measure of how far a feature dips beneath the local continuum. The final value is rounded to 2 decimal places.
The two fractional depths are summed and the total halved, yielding 0.05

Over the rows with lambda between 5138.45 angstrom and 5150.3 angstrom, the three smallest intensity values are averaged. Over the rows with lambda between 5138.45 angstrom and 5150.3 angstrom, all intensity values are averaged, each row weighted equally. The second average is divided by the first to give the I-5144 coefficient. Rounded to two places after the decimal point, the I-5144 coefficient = 1.11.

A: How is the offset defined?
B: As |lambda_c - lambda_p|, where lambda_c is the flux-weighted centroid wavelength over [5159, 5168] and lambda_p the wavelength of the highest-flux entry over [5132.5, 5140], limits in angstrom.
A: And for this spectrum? 30.3 angstrom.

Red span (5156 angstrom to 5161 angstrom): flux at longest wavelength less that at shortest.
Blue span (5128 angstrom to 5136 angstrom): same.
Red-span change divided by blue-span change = 1.4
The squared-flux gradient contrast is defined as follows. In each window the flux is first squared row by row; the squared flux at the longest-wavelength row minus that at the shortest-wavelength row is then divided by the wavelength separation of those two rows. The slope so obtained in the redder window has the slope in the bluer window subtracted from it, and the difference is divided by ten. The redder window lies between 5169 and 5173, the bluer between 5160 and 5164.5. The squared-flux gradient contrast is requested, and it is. -0.21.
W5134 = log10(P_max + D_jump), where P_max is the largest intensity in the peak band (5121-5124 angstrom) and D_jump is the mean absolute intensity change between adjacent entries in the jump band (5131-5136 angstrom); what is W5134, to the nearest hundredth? 0.93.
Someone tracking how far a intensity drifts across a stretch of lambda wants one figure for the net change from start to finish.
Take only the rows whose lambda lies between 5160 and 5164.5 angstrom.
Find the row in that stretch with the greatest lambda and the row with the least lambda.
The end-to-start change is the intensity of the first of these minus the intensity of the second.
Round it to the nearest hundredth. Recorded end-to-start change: 0.24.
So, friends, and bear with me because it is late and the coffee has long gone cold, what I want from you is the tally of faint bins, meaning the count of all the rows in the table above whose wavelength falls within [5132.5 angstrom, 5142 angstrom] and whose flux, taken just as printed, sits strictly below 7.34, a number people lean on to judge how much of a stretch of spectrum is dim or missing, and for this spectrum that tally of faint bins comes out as 7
